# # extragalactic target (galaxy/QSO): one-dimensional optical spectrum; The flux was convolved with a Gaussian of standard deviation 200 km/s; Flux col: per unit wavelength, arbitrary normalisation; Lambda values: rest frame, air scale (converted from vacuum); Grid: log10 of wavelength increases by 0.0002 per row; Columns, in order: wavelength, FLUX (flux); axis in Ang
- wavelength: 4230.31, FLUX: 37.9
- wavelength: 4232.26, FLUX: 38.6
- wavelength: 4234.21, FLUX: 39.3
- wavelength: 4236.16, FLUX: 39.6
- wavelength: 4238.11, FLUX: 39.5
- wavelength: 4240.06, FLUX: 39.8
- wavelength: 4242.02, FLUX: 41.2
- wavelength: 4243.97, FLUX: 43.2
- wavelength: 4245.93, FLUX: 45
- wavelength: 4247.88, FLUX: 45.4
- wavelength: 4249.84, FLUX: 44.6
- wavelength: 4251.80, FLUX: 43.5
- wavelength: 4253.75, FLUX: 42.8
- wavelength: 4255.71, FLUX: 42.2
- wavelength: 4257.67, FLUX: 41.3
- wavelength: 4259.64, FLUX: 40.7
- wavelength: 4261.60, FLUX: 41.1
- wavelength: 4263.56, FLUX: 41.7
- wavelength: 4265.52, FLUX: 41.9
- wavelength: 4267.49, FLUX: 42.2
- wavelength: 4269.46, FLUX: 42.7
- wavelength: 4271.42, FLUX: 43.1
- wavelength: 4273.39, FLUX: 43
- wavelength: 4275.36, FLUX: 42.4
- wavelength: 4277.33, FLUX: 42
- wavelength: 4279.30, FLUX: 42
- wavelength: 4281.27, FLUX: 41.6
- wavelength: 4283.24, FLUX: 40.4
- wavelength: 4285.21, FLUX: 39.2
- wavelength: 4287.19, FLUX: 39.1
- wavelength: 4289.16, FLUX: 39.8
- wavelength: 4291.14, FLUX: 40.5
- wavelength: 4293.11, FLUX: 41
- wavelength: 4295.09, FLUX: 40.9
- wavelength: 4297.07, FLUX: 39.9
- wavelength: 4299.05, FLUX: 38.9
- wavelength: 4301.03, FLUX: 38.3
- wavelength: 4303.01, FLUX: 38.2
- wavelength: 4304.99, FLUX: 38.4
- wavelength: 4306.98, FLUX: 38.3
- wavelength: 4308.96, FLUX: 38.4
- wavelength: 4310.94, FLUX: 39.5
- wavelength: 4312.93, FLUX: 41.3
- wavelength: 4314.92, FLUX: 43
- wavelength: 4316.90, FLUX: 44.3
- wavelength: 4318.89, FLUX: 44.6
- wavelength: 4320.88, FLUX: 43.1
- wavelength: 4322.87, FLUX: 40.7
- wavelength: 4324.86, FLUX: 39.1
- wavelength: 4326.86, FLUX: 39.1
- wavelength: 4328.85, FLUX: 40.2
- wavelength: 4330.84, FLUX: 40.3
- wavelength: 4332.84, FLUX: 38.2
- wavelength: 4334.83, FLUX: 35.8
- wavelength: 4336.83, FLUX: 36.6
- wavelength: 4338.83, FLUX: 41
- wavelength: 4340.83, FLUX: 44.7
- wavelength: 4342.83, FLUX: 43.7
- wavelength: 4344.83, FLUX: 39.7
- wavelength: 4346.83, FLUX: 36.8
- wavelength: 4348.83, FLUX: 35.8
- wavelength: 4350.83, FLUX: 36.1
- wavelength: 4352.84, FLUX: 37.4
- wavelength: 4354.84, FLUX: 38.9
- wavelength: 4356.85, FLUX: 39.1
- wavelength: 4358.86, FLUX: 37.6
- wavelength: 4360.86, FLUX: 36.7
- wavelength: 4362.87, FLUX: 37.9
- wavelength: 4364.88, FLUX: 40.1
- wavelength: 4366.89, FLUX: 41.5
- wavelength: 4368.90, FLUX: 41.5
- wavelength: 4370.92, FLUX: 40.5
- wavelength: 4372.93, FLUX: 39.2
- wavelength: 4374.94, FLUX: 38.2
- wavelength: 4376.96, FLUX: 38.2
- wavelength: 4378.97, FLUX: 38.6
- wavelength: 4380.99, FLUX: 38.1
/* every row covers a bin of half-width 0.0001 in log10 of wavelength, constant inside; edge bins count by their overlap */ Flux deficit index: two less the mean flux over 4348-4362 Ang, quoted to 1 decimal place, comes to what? -35.4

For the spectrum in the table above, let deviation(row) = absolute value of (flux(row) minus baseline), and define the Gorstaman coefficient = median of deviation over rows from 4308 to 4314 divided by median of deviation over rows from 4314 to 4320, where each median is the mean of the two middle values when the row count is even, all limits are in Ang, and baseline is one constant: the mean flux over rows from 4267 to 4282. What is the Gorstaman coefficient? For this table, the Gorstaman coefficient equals 1.5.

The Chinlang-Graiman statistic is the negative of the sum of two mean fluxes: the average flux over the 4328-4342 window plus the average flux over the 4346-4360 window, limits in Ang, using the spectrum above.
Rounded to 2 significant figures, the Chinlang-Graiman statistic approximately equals -77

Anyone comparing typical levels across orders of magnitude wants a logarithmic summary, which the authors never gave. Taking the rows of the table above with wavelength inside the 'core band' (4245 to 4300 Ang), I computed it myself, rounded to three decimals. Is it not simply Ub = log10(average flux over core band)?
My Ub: 1.621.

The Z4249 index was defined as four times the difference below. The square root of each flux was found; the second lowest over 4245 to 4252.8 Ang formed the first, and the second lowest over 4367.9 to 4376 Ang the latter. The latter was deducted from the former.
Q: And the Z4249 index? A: 1.7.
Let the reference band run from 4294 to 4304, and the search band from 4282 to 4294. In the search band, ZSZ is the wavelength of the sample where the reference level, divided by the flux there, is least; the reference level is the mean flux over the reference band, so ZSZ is 4293.11 Ang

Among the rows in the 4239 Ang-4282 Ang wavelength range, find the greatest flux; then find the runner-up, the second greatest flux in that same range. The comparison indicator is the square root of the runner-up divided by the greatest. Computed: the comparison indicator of 0.9956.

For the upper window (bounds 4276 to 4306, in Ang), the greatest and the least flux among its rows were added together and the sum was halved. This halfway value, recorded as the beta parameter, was 40.1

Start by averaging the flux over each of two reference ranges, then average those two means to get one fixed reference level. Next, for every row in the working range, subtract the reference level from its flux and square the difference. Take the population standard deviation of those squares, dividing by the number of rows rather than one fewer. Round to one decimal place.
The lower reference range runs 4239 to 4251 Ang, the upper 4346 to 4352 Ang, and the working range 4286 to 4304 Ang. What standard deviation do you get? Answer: 0.8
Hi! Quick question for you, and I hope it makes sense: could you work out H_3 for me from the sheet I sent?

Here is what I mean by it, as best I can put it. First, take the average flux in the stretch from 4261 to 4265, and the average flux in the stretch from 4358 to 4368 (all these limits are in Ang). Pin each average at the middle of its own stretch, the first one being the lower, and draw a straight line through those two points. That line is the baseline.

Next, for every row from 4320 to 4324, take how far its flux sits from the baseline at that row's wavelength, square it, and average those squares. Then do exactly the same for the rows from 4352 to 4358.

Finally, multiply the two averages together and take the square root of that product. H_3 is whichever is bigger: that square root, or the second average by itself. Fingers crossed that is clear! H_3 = 2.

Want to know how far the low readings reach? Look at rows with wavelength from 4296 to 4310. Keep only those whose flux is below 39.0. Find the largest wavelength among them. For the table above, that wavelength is 4308.96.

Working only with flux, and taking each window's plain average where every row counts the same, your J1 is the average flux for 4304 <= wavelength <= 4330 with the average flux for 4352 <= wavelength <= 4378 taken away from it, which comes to 1.8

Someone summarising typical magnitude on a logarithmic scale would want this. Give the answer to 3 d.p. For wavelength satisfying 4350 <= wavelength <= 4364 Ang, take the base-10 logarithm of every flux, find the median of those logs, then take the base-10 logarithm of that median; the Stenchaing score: 0.197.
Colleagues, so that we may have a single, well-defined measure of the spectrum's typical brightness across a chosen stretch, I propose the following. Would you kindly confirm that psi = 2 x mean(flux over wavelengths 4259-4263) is 82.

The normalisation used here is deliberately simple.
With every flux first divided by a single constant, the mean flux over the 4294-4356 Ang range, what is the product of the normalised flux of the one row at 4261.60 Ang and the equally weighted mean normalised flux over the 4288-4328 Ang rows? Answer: 1.05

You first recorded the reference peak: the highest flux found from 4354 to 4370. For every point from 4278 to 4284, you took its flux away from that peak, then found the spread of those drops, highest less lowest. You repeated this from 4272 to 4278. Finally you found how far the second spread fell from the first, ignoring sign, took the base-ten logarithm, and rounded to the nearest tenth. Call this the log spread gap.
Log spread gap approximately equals -0.2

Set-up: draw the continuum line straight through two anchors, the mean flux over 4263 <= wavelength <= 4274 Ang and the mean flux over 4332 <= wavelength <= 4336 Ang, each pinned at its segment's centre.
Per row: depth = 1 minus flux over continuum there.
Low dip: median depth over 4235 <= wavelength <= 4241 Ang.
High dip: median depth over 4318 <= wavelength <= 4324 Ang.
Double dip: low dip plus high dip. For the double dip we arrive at -0.011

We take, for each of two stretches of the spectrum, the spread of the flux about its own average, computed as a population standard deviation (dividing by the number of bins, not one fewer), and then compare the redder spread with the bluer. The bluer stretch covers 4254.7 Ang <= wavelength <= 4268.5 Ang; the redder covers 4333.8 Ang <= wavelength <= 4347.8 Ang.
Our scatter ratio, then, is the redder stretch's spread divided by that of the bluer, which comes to 6.2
